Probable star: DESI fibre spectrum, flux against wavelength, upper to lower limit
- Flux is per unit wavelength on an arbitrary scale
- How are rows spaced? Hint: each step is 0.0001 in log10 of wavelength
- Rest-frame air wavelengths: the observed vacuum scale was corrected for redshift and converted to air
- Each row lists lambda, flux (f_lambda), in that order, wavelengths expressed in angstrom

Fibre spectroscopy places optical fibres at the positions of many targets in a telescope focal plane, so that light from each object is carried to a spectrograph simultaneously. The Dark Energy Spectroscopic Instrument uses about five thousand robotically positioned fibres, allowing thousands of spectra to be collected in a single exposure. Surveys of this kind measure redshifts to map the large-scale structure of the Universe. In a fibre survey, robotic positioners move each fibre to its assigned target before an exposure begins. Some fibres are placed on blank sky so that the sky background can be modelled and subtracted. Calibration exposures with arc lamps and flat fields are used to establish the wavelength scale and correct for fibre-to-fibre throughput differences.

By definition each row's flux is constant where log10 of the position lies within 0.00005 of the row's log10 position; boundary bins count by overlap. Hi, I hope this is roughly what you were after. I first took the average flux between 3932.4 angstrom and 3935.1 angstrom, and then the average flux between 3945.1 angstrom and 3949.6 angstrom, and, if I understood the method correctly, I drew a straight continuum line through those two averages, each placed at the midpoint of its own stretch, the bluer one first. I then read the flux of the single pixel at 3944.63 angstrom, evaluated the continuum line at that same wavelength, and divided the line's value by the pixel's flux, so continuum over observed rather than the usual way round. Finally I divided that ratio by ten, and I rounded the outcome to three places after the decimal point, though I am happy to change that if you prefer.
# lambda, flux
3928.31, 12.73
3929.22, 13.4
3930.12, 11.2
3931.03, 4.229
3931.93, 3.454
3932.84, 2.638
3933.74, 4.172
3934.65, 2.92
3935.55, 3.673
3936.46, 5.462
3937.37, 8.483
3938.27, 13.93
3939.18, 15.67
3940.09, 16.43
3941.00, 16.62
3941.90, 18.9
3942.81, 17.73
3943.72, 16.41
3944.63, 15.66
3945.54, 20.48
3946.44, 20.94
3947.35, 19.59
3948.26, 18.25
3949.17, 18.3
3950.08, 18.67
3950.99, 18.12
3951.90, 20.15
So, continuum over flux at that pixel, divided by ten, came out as 0.104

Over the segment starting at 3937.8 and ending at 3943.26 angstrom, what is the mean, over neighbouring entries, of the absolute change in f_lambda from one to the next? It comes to 1.2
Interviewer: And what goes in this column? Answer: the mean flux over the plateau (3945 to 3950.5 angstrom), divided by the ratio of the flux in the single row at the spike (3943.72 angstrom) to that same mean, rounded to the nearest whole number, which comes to 23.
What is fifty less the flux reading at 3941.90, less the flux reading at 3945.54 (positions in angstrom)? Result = 11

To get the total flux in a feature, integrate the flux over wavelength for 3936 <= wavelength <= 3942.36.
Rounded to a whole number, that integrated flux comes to 87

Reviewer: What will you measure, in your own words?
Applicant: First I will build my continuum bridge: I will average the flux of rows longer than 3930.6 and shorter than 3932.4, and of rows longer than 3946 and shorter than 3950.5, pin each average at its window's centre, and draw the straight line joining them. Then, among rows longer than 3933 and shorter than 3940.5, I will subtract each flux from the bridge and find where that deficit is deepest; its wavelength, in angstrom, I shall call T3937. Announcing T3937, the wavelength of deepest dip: 3935.55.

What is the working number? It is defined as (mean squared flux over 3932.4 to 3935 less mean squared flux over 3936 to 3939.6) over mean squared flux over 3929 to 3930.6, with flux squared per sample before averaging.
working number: -0.8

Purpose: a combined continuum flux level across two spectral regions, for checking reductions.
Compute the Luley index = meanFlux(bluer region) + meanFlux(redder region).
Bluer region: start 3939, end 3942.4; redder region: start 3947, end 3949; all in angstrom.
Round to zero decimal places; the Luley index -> 36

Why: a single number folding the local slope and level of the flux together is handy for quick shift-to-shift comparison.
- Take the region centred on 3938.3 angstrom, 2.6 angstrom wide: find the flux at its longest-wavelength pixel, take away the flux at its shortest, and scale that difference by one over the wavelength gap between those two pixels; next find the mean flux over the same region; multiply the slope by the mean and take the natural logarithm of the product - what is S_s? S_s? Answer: 3.9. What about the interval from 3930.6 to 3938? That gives 1.1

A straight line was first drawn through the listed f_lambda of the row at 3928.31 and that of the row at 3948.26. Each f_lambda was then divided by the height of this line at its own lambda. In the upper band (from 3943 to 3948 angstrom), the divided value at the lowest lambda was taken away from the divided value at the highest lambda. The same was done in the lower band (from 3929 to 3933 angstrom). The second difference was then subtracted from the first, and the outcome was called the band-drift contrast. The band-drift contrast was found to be 1.0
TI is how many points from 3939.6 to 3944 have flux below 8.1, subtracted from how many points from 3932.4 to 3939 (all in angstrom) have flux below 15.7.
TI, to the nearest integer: 7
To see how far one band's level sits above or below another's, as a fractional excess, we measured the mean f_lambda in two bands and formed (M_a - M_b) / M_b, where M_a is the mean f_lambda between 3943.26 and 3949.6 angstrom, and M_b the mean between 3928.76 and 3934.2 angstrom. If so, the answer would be 1.8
